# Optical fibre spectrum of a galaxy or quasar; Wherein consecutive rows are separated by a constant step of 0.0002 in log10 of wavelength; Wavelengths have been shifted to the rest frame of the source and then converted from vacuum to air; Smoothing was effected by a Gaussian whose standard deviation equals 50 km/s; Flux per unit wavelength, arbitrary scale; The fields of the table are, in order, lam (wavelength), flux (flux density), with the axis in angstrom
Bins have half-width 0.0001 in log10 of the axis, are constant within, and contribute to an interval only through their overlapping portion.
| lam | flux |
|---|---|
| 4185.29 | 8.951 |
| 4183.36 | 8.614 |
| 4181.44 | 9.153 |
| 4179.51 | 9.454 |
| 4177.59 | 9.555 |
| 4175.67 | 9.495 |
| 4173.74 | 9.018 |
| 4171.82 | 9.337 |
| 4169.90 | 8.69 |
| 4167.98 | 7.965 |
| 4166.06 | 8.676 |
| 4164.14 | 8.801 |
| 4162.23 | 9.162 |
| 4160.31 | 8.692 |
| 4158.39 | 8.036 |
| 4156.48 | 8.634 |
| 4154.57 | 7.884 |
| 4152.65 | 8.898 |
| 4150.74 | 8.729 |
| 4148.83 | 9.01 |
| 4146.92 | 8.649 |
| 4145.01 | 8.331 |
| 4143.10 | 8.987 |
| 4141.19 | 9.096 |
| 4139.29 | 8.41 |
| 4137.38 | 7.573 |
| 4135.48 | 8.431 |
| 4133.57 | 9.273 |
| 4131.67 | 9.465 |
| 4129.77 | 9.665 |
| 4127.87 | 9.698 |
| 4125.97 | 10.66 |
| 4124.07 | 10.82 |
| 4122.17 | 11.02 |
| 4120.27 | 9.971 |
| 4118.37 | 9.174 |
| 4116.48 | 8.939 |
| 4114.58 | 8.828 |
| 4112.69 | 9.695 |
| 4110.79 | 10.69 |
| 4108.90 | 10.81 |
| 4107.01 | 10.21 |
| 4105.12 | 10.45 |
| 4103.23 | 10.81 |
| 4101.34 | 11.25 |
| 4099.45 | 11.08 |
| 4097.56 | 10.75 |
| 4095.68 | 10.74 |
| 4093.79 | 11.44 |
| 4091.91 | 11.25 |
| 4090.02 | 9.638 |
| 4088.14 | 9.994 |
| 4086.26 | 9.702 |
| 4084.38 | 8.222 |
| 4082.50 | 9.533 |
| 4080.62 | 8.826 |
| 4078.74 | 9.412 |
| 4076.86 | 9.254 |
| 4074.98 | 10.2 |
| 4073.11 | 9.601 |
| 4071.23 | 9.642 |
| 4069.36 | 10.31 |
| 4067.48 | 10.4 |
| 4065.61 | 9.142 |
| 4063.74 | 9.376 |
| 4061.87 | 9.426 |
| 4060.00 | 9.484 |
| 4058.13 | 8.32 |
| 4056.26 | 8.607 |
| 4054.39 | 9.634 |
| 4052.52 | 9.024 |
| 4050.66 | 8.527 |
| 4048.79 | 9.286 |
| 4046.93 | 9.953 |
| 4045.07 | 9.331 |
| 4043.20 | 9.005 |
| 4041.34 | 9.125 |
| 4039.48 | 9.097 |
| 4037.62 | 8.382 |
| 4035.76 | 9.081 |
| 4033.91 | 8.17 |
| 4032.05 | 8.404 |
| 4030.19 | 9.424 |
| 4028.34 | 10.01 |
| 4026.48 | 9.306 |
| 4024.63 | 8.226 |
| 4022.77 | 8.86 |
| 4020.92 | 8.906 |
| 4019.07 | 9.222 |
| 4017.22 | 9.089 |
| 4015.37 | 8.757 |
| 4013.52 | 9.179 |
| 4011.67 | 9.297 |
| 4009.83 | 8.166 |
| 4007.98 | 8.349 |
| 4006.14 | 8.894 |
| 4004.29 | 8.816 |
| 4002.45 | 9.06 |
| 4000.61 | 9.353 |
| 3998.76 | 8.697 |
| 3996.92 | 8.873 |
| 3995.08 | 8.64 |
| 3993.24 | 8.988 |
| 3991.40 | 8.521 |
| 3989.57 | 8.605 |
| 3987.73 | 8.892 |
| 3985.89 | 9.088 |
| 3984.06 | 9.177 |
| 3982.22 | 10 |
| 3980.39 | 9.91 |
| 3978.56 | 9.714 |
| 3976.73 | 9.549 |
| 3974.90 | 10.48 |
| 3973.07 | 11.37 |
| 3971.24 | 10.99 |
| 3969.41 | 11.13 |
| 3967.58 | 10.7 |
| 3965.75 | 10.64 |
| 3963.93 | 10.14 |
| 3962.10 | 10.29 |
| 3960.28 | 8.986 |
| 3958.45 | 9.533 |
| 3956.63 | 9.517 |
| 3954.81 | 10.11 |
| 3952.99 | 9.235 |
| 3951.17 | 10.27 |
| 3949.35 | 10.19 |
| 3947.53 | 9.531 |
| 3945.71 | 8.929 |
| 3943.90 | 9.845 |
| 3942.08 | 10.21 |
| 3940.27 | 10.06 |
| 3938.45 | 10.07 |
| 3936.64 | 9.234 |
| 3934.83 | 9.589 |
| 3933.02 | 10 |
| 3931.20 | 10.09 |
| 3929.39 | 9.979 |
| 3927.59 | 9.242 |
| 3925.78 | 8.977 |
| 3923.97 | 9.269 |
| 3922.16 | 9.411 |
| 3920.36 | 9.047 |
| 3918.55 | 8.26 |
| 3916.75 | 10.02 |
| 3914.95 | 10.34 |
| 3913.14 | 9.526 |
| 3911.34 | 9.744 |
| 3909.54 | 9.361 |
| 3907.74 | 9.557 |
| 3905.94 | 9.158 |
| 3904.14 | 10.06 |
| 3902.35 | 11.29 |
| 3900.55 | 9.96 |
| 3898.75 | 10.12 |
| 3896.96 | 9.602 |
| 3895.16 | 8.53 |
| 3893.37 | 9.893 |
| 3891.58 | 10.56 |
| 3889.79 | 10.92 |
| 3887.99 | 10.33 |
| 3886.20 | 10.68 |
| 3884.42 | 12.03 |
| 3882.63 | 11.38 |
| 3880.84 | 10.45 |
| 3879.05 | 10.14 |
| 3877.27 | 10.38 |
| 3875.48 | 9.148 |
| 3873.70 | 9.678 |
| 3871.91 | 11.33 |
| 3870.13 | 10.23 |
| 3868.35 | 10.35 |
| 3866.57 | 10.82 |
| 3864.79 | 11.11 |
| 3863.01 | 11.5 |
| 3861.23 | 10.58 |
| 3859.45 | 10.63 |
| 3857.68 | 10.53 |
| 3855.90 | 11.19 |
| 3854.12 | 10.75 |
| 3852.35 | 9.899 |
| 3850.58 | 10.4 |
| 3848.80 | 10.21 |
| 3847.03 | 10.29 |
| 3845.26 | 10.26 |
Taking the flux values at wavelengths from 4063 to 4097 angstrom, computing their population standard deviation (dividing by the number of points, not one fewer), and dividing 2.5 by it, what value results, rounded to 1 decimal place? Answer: 3.2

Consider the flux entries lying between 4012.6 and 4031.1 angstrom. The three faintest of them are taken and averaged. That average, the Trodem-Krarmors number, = 8.6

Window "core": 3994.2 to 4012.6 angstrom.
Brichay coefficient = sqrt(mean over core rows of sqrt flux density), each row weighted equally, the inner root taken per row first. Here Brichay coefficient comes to 1.72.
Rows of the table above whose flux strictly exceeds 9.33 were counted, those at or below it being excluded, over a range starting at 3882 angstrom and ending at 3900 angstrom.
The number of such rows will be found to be 9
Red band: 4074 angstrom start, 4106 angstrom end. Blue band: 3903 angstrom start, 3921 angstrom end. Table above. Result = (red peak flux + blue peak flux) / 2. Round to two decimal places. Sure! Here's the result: 10.89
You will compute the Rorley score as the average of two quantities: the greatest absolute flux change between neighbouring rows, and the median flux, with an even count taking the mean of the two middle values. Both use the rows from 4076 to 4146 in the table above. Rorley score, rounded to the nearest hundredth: 5.65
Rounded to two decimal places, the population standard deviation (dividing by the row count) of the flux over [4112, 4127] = 0.82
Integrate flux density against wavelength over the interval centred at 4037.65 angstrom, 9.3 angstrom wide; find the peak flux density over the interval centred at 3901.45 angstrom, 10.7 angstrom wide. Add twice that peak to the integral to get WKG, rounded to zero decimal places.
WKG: 104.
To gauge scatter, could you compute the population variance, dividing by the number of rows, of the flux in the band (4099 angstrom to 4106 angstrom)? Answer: 0.09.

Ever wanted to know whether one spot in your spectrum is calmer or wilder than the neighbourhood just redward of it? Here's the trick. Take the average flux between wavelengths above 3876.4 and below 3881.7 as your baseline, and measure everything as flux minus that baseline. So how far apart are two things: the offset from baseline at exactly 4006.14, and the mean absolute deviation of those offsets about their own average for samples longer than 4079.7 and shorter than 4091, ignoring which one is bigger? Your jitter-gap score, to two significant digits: 2.0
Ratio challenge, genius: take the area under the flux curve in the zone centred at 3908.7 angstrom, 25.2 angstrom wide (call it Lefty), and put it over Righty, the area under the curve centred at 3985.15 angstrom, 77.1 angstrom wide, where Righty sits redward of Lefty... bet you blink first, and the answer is 0.3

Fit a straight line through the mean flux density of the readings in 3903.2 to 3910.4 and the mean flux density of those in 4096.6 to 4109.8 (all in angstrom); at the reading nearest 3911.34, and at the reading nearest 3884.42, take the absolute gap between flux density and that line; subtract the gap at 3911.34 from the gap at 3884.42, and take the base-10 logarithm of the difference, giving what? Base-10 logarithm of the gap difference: 0.39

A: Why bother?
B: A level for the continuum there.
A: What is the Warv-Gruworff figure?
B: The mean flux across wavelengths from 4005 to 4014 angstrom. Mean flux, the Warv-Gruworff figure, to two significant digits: 8.8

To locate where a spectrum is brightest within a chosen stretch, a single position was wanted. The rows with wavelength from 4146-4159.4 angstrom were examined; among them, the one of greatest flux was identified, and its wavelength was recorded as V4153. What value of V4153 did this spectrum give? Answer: 4148.83 angstrom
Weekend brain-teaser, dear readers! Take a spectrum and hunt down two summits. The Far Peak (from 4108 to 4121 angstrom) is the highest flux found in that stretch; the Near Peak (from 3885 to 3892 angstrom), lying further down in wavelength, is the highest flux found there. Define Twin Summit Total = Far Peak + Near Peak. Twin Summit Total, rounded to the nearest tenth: 21.7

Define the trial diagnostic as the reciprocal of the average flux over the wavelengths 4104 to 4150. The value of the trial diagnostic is 0.105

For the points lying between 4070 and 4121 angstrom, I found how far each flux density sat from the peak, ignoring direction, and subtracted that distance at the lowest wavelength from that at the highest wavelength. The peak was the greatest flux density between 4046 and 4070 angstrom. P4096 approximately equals -0.3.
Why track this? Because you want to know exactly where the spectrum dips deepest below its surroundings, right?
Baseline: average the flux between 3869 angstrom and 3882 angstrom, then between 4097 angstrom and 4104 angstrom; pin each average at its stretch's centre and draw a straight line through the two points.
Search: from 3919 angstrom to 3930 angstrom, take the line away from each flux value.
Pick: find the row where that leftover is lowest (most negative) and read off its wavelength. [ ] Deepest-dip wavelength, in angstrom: 3925.78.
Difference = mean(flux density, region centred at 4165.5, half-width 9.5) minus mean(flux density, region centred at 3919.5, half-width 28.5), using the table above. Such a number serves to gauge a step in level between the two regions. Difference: -1.0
